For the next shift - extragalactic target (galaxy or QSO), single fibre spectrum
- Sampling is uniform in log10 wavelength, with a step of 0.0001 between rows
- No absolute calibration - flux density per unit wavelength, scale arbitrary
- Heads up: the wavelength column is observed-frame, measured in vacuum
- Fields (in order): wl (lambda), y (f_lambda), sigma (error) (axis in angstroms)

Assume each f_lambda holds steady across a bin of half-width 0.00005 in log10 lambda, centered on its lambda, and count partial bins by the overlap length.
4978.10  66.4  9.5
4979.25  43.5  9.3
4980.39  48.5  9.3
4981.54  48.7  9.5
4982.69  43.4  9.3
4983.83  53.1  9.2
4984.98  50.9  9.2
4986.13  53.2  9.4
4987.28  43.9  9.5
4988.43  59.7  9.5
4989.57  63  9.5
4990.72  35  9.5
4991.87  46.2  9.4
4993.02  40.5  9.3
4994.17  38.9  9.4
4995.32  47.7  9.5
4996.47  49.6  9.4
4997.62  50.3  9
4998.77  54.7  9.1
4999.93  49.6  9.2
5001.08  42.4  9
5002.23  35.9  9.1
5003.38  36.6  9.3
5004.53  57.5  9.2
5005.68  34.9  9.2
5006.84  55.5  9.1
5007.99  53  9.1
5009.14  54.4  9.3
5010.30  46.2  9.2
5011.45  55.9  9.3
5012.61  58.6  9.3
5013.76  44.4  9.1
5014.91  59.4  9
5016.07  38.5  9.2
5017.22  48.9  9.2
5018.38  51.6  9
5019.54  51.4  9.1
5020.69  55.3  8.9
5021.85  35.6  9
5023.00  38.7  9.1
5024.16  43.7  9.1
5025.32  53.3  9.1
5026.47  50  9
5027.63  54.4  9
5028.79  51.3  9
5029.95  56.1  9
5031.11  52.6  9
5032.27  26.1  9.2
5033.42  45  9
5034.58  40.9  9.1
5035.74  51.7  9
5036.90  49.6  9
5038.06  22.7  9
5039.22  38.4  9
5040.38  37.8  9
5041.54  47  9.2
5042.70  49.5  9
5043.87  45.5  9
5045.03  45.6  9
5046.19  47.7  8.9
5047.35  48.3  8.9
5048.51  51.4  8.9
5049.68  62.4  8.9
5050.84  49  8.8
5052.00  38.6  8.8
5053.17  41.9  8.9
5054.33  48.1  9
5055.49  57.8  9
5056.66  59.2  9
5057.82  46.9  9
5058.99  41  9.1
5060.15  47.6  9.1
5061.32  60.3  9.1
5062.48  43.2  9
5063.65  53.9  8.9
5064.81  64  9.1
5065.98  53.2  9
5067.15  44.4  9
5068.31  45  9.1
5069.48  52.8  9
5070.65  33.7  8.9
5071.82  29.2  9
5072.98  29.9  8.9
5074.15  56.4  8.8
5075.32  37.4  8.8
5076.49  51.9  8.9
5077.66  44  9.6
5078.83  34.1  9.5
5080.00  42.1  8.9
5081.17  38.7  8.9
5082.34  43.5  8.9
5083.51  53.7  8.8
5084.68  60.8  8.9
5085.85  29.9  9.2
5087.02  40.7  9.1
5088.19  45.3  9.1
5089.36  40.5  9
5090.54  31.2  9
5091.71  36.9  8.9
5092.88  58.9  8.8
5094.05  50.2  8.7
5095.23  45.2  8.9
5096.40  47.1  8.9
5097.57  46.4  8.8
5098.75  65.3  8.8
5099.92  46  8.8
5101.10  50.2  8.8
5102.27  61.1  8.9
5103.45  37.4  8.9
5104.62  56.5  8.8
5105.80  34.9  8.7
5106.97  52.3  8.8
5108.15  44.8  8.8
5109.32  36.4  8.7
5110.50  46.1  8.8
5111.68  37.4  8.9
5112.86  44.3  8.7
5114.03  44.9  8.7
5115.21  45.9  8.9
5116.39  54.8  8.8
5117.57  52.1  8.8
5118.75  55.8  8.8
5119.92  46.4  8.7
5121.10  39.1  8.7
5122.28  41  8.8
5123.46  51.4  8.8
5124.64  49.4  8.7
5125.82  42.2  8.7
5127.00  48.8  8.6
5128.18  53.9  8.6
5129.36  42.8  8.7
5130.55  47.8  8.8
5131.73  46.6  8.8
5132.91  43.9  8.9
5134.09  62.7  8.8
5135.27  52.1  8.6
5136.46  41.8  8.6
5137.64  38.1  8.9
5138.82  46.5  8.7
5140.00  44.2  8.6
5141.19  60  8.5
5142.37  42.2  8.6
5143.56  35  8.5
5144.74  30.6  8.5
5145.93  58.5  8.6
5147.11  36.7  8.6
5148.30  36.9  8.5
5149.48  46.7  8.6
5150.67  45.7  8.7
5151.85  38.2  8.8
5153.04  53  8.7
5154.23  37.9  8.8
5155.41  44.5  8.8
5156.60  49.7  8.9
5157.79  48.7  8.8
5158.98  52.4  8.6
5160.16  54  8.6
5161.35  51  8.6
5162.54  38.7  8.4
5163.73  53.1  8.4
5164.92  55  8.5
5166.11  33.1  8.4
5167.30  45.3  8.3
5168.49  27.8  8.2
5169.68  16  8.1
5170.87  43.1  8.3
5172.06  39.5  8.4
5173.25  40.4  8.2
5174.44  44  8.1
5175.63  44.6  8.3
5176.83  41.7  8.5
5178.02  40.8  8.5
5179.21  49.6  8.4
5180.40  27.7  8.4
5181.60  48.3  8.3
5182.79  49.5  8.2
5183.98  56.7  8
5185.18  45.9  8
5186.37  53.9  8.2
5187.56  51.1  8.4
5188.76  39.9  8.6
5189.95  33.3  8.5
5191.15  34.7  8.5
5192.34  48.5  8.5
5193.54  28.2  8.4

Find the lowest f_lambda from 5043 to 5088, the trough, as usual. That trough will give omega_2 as 29.2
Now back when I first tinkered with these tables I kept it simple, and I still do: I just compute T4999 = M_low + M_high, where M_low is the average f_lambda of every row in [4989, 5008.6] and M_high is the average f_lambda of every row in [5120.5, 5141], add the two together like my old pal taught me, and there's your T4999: 93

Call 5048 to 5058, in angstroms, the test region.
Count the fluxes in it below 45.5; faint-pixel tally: 2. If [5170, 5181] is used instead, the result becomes 8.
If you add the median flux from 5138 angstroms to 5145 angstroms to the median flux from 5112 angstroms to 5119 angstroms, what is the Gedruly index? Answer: 92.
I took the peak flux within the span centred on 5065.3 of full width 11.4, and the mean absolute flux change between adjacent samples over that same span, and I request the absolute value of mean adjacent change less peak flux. 53.1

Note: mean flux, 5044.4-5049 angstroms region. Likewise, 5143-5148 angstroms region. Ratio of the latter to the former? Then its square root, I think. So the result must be 0.91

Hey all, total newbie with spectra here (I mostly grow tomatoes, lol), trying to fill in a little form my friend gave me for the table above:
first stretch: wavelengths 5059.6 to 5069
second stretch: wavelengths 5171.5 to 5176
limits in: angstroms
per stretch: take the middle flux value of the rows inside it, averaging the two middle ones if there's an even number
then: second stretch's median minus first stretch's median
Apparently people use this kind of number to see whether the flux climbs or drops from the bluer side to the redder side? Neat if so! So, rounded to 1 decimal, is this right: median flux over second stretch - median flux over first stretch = -8.2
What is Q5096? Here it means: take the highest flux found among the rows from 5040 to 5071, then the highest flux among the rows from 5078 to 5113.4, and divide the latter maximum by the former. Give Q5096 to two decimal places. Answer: 1.02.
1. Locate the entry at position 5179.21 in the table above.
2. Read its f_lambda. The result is 49.6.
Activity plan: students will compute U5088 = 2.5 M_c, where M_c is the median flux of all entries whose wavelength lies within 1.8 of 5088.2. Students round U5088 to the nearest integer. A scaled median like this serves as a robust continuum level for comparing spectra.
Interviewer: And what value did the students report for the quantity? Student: 102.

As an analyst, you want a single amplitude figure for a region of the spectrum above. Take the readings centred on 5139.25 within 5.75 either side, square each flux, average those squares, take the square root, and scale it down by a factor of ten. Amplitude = 4.64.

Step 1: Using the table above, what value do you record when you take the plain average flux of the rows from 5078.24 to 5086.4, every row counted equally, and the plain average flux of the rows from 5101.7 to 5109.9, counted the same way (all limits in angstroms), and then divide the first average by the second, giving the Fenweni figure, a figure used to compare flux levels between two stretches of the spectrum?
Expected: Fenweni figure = 0.94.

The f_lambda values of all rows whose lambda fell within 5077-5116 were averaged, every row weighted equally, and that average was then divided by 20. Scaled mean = 2.26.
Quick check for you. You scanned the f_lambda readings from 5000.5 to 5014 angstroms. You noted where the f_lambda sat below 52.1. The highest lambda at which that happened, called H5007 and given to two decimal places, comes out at 5013.76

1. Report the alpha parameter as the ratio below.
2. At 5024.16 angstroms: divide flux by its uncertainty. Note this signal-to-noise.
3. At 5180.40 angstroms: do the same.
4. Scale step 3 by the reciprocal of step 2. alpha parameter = 0.69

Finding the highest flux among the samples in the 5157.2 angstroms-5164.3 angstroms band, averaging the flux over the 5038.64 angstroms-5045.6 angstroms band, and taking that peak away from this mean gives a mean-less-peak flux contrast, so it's -10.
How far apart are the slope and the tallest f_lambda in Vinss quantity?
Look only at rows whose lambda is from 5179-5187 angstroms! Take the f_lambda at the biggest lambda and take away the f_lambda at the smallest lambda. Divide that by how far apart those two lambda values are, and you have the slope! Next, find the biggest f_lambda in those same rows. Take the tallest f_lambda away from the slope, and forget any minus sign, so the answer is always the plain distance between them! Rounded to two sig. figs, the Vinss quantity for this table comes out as 56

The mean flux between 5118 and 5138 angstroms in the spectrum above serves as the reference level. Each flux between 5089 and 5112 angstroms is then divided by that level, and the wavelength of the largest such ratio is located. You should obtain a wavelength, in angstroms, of 5098.75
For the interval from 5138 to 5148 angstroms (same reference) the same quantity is 5141.19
